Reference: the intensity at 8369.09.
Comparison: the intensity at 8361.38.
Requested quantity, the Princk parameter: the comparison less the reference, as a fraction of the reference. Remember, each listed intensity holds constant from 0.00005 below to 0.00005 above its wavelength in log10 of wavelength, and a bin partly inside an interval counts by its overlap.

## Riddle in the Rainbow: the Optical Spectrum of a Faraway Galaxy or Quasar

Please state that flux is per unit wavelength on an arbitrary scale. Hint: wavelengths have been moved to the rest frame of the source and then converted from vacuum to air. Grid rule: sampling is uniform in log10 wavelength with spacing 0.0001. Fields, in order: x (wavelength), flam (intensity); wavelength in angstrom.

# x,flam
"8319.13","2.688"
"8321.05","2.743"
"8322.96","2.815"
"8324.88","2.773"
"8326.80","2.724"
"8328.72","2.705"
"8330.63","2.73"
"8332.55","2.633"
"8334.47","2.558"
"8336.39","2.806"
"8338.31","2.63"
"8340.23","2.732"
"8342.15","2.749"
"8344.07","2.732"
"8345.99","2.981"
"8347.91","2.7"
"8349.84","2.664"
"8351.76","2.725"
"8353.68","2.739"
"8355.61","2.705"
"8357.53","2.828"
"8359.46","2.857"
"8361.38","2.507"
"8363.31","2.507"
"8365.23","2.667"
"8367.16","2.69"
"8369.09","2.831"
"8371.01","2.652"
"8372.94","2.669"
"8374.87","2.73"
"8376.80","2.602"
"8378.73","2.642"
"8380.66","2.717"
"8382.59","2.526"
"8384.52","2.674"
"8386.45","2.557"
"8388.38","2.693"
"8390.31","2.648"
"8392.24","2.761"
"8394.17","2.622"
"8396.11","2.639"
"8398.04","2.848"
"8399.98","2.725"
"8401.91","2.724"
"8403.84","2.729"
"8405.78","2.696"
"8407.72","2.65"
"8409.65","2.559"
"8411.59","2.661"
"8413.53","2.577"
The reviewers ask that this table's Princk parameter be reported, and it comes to -0.11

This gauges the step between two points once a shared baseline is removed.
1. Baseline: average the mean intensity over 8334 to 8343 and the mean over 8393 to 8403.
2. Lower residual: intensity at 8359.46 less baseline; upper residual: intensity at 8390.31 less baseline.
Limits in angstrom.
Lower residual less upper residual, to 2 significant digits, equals 0.21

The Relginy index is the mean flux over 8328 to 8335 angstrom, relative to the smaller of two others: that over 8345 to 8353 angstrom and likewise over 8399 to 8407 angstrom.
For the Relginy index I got 0.98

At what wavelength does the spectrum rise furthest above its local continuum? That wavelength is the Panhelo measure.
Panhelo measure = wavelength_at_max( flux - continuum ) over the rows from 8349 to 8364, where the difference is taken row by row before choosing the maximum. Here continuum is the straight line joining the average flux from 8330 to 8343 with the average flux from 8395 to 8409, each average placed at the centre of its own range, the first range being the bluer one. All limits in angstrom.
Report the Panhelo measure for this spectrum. 8359.46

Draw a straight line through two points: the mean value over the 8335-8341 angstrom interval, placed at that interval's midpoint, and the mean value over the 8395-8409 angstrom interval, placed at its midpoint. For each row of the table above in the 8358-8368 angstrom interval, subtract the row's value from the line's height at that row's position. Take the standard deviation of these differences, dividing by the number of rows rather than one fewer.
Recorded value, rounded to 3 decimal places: 0.131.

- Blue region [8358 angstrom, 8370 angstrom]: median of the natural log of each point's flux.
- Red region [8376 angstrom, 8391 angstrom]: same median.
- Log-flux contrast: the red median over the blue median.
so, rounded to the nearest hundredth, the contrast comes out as 0.99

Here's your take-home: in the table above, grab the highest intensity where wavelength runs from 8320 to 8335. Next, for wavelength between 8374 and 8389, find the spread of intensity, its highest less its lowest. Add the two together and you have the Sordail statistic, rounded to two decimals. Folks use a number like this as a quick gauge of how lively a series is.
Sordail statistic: 3.02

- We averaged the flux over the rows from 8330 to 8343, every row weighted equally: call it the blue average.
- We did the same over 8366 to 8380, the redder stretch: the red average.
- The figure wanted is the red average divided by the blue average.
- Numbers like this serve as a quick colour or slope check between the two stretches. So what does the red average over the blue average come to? 1.00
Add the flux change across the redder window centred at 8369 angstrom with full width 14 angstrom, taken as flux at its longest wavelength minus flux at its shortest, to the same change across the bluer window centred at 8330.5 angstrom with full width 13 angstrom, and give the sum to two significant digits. 0.26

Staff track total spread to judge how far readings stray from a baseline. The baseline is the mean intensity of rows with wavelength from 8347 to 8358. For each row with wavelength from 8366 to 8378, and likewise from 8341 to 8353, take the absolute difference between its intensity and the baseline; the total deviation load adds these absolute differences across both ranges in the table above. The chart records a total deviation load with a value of 0.77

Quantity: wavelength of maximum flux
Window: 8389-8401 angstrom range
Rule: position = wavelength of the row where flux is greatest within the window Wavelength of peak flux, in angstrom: 8398.04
